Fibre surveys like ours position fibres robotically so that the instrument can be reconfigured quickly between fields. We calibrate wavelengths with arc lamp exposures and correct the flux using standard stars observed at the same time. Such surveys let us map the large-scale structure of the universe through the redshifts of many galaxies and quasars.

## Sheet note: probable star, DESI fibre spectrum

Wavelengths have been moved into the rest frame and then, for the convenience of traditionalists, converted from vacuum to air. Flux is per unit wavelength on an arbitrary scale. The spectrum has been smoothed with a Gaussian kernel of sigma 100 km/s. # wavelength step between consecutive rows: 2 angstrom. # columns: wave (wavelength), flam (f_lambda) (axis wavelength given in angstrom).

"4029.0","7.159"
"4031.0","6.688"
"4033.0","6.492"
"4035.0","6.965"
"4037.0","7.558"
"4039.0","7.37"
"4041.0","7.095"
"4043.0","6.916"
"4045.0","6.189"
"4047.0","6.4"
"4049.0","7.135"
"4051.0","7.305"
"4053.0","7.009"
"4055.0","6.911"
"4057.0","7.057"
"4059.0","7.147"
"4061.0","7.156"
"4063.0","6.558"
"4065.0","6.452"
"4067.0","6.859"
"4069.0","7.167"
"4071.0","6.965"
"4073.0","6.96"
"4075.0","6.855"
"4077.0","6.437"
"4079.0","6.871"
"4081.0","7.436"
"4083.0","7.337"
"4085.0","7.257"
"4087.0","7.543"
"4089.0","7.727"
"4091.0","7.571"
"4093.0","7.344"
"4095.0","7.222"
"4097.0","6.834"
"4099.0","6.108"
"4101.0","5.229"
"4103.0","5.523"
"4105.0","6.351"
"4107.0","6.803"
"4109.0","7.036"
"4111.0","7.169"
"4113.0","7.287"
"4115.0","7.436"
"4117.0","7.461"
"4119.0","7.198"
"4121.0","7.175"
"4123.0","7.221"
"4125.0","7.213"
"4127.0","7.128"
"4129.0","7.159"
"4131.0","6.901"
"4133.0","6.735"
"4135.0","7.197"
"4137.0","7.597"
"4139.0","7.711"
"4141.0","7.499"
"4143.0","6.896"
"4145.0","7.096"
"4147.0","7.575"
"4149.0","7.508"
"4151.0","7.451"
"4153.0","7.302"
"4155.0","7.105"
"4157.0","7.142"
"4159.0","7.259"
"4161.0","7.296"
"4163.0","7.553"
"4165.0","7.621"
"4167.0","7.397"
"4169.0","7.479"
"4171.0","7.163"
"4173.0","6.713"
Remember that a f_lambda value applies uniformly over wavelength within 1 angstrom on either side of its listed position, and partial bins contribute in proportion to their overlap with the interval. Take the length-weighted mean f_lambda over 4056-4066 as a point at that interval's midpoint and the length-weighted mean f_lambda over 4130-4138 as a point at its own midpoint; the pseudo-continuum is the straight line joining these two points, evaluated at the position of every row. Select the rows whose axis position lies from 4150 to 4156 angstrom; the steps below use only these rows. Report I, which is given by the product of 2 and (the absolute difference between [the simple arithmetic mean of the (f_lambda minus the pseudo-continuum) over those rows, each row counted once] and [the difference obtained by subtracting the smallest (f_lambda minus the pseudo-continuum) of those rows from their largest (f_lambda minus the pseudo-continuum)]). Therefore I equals 0.5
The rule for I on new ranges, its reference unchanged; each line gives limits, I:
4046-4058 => 1.5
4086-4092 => 0.9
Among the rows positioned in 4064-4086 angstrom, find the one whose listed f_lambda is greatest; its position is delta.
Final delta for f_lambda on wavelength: 4081.0 angstrom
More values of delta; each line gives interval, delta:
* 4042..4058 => 4051.0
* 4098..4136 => 4117.0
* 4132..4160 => 4139.0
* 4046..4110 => 4089.0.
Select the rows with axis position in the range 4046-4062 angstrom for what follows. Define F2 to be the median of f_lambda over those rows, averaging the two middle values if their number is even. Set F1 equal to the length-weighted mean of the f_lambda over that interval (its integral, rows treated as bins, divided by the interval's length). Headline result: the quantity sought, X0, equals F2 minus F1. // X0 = 0.08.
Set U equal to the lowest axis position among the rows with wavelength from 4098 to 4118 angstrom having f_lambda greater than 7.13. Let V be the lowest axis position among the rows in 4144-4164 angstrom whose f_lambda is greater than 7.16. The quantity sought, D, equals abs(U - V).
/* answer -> 36 angstrom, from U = 4111.0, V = 4147.0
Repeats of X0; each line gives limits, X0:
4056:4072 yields 0.09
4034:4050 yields 0.08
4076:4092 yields 0.11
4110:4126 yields -0.05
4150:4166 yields -0.04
